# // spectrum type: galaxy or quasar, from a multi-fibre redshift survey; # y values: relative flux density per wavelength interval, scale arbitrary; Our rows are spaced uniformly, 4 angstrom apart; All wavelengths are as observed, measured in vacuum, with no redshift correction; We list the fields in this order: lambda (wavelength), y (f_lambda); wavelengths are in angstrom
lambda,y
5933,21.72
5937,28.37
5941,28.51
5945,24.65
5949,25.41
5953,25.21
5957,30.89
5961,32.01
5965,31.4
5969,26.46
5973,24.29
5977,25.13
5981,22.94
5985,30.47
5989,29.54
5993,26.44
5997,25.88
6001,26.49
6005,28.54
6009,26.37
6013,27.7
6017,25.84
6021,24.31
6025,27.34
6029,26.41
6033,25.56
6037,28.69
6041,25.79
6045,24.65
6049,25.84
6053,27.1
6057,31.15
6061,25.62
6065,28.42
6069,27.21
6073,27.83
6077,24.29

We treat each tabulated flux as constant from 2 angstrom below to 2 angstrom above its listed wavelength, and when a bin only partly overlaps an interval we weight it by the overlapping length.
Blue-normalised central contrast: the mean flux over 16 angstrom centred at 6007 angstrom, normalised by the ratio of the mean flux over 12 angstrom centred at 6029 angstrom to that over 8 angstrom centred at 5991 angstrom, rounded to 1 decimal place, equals 28.9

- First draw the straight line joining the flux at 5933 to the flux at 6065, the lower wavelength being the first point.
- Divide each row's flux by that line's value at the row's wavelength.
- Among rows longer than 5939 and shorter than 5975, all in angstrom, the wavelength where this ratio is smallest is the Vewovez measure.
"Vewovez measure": 5973 angstrom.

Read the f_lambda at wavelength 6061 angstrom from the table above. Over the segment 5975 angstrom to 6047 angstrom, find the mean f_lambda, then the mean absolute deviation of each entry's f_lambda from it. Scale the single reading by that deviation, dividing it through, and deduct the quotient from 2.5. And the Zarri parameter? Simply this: -15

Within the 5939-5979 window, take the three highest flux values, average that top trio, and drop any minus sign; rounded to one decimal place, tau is 31.4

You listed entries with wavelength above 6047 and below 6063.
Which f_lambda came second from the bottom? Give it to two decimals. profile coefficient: 25.84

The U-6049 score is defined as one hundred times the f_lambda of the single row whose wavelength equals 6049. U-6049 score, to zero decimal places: 2584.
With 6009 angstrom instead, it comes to 2637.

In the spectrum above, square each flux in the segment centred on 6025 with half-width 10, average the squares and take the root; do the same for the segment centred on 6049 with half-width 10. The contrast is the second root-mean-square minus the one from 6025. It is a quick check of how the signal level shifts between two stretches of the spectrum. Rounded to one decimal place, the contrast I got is 1.1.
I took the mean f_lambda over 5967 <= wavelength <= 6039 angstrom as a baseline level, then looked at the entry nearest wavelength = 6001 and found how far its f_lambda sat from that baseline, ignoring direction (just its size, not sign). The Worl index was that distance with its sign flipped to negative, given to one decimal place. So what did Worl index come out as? -0.1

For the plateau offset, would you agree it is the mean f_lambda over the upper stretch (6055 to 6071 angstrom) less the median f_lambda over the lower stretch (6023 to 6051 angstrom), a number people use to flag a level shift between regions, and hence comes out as 2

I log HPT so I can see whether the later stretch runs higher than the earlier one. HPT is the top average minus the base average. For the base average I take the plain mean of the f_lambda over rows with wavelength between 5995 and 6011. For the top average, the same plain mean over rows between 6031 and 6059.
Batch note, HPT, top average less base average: 0.1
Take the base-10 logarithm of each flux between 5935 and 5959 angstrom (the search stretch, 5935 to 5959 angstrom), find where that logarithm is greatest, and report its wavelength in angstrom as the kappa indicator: 5957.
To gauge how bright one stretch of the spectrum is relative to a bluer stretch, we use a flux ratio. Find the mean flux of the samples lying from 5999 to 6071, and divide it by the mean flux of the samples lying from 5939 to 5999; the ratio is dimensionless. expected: 0.984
